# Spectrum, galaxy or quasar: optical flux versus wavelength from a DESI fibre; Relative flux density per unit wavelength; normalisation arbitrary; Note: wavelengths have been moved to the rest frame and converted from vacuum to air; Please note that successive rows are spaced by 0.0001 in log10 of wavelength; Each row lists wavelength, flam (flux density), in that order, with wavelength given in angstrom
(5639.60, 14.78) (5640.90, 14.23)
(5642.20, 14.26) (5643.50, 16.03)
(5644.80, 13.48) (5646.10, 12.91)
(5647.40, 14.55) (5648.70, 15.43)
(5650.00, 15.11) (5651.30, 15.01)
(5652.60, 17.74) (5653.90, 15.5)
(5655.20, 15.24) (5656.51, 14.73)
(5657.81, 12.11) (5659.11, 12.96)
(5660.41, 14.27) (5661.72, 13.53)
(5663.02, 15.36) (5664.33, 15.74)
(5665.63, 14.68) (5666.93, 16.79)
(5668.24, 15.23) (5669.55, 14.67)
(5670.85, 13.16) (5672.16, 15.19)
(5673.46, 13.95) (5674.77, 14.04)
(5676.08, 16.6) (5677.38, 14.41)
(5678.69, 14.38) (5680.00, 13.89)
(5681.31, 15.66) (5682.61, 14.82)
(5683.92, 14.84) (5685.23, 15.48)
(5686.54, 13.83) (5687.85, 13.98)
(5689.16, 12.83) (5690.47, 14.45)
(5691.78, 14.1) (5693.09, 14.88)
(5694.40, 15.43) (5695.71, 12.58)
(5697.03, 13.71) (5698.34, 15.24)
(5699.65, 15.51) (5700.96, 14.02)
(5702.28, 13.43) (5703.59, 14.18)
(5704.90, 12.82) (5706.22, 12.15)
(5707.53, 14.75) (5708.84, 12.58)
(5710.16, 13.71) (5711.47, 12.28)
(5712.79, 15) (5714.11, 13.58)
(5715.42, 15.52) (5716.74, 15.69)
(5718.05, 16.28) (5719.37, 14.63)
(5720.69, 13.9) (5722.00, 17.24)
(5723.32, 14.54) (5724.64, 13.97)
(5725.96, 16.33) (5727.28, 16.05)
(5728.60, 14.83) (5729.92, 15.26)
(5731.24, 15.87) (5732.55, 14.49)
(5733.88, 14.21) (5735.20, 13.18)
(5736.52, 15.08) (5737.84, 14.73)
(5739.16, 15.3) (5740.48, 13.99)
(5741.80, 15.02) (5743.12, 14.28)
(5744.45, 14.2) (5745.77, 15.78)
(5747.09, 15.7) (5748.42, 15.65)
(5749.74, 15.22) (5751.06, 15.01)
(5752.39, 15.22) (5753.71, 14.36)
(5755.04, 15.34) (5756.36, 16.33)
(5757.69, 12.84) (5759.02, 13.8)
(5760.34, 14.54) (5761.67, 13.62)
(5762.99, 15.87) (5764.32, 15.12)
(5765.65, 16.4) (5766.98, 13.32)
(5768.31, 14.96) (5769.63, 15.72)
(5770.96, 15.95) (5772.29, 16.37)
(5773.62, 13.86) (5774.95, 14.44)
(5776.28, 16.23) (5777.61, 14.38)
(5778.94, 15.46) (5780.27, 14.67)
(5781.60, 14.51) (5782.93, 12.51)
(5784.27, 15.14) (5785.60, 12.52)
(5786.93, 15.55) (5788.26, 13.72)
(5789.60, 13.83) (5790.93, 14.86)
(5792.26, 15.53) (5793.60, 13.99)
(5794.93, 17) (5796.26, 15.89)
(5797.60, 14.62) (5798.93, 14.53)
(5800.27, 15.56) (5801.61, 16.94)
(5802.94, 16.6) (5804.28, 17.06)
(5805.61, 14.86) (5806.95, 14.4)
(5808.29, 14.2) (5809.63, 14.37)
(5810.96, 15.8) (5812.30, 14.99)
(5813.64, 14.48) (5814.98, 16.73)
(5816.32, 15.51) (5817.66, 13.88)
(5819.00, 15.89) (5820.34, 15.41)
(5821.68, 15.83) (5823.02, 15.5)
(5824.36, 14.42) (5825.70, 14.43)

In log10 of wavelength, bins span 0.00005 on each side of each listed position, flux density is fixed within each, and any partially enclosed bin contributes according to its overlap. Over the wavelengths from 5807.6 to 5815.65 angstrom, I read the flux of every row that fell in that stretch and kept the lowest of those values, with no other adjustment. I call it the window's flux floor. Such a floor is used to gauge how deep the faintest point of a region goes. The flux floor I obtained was 14.2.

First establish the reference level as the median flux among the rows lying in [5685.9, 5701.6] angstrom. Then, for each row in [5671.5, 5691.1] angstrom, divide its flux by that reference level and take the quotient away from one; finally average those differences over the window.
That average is -0.04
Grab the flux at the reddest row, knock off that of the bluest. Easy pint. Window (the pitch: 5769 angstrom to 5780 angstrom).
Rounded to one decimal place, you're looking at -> -0.3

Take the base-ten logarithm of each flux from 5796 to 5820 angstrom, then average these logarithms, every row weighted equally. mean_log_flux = 1.185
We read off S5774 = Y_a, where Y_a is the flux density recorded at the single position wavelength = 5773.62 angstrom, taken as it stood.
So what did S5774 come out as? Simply 13.86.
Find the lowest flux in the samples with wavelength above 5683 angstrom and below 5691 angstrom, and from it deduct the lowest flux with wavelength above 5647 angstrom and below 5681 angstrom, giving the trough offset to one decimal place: 0.7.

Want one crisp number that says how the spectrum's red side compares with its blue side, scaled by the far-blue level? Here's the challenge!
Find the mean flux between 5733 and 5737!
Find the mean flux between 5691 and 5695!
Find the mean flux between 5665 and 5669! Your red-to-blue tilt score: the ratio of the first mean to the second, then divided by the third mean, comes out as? 0.061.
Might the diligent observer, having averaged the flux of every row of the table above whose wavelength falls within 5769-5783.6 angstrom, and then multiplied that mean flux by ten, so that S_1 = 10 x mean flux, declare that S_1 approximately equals 149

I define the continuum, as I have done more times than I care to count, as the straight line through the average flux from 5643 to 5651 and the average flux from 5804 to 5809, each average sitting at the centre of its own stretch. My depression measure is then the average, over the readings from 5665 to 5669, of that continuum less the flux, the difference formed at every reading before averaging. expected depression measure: -0.9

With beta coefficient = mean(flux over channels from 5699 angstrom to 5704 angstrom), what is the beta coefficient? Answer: 14.3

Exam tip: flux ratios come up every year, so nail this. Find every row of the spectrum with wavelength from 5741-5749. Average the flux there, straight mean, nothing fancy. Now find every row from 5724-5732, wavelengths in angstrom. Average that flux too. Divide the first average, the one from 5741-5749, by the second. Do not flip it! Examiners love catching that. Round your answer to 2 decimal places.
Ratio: 0.98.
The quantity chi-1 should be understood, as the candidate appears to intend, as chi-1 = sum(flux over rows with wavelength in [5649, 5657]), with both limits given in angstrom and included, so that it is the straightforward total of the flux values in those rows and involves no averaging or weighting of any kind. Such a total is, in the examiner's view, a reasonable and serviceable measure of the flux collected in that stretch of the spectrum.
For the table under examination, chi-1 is 93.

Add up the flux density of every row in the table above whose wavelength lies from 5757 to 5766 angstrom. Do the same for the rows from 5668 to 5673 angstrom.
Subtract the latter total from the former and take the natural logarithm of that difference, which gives 3.8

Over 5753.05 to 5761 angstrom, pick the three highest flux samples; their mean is 15.4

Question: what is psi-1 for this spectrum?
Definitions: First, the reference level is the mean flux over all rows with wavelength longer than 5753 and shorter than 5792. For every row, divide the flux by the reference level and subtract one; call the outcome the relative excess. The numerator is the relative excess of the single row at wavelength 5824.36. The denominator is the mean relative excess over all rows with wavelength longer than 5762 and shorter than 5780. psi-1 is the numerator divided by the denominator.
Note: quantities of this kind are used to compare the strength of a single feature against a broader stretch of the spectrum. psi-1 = -1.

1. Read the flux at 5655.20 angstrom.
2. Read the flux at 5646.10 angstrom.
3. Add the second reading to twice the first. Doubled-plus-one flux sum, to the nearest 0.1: 43.4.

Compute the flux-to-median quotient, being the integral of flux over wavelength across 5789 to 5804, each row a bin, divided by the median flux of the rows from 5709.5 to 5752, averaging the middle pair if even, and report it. 15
